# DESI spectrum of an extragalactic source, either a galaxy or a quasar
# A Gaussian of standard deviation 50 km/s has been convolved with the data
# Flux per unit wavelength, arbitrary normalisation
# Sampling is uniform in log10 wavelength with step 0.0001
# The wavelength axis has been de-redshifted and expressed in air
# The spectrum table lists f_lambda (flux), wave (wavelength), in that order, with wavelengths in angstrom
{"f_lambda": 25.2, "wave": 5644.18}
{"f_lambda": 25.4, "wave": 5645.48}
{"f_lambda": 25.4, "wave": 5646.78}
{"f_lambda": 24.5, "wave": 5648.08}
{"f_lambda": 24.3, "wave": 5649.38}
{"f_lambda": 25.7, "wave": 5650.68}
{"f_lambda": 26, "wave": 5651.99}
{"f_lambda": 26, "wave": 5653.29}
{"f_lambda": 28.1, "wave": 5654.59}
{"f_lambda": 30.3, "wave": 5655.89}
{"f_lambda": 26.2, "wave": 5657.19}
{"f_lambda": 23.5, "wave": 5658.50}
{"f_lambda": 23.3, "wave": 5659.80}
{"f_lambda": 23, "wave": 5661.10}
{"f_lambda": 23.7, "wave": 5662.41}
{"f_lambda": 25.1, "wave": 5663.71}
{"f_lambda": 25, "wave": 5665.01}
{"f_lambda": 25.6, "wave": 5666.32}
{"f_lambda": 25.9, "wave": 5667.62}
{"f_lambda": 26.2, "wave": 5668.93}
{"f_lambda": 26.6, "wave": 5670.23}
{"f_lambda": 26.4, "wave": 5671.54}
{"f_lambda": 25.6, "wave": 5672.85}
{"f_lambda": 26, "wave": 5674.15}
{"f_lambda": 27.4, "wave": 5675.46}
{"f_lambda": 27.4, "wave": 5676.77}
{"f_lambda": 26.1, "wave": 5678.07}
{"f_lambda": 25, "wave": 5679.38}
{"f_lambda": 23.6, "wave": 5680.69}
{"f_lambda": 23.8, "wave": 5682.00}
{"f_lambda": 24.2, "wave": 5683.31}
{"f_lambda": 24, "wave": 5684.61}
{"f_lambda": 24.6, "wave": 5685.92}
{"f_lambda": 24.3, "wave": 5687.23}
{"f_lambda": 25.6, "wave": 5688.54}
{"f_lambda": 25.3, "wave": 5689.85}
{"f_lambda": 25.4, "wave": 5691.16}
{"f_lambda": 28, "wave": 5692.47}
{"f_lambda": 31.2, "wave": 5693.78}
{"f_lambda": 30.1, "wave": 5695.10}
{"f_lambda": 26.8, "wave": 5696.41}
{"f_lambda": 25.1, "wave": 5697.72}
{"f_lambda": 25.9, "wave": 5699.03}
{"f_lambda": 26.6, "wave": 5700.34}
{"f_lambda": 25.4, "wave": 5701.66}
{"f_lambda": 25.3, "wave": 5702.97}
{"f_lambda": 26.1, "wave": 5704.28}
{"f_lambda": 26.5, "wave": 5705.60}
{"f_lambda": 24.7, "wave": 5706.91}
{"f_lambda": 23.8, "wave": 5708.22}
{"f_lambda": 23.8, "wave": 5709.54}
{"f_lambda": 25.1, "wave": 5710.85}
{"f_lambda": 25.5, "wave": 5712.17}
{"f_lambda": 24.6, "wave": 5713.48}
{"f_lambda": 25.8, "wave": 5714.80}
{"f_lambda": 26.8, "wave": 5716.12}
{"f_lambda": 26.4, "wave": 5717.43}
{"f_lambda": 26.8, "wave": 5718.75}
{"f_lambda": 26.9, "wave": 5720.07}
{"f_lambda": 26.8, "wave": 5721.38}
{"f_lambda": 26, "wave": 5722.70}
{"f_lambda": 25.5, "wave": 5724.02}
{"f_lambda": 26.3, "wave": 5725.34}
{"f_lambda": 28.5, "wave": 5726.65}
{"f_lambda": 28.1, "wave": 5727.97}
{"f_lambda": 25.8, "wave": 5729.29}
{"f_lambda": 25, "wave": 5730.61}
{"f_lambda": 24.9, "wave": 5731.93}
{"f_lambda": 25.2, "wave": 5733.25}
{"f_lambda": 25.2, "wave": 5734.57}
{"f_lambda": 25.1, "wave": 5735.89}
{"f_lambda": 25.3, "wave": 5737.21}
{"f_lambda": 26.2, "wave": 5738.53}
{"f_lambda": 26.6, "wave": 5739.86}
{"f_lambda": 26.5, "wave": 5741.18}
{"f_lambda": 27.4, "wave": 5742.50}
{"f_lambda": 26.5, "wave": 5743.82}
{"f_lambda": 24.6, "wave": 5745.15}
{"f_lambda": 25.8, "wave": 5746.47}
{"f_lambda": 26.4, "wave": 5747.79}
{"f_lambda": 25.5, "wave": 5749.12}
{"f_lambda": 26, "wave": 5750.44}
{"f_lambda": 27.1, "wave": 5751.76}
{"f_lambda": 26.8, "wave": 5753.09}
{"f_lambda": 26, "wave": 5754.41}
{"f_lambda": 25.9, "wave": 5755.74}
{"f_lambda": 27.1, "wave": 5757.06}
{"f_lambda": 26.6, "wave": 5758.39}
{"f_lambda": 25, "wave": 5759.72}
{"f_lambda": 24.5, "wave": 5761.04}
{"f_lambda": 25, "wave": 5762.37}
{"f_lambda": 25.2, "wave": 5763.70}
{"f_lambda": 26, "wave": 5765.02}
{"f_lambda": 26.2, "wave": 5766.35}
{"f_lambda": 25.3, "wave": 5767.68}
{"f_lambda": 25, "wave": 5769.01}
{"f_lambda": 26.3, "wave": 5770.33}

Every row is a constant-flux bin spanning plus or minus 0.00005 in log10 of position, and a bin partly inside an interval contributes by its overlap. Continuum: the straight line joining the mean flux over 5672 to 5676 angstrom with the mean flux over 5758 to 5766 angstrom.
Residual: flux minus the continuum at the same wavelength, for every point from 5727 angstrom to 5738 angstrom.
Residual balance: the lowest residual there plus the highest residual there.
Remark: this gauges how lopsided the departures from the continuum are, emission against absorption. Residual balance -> 2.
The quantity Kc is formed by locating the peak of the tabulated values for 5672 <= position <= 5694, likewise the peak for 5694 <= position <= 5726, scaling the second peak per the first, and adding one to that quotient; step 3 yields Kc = 1.96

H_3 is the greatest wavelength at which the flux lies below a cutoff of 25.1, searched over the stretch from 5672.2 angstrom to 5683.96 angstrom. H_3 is 5683.31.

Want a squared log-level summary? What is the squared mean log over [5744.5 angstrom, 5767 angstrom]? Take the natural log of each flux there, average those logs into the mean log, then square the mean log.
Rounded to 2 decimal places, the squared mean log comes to 10.58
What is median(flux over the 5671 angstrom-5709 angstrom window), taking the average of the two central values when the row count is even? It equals 25.6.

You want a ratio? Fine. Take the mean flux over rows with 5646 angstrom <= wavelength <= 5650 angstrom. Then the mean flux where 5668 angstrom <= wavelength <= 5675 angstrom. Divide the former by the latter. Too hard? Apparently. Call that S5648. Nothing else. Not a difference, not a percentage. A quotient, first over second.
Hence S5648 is 0.95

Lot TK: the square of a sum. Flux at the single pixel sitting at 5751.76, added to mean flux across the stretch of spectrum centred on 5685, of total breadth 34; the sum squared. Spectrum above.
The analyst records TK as 2822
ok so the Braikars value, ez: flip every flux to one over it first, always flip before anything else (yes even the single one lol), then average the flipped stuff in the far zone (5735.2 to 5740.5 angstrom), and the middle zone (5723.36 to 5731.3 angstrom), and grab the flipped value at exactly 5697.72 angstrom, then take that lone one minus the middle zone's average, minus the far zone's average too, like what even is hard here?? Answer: -0.0367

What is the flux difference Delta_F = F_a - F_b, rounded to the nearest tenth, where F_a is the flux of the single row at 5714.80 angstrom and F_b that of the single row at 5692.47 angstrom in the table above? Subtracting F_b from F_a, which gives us -2.2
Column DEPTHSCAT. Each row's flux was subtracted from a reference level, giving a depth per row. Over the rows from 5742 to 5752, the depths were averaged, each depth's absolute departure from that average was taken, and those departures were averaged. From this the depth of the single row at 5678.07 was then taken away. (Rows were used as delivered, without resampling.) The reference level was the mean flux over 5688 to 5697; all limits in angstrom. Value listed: -0.7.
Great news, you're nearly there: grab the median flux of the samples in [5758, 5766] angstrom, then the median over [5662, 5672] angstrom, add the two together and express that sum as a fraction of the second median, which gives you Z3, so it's 1.97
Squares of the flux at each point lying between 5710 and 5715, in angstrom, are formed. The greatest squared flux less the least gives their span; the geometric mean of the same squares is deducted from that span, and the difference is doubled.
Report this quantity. -1154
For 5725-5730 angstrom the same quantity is -1181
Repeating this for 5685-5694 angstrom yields -612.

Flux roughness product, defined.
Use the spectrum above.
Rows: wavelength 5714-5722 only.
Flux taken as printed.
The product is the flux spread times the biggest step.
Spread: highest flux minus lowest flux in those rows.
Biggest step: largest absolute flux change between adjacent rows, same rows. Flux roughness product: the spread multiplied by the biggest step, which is 1.1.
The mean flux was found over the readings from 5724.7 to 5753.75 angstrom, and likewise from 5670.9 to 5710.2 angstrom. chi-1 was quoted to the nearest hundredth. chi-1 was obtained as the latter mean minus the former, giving -0.33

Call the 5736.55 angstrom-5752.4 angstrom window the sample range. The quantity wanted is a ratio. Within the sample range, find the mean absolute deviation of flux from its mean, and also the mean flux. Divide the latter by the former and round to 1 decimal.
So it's 43.7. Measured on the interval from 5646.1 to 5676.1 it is 22.5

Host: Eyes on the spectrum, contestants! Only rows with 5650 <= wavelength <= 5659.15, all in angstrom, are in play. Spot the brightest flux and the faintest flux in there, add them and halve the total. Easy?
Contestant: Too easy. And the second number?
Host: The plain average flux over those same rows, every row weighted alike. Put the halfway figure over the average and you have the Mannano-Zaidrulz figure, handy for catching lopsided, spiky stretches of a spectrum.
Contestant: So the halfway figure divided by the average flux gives 1.01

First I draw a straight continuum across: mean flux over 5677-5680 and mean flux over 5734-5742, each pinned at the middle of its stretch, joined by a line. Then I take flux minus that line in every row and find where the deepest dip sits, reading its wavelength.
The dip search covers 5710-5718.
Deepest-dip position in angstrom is 5713.48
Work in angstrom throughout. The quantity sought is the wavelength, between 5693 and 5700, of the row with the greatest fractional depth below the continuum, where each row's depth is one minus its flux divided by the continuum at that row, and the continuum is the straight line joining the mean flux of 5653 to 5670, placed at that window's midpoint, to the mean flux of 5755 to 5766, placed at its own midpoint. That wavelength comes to 5697.72 angstrom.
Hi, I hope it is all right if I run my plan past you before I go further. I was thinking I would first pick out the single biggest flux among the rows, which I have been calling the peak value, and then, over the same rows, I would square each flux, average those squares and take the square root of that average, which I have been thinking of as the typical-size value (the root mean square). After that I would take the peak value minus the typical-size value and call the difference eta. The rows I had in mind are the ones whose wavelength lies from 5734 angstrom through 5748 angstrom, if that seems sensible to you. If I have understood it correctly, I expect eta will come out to 1.4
